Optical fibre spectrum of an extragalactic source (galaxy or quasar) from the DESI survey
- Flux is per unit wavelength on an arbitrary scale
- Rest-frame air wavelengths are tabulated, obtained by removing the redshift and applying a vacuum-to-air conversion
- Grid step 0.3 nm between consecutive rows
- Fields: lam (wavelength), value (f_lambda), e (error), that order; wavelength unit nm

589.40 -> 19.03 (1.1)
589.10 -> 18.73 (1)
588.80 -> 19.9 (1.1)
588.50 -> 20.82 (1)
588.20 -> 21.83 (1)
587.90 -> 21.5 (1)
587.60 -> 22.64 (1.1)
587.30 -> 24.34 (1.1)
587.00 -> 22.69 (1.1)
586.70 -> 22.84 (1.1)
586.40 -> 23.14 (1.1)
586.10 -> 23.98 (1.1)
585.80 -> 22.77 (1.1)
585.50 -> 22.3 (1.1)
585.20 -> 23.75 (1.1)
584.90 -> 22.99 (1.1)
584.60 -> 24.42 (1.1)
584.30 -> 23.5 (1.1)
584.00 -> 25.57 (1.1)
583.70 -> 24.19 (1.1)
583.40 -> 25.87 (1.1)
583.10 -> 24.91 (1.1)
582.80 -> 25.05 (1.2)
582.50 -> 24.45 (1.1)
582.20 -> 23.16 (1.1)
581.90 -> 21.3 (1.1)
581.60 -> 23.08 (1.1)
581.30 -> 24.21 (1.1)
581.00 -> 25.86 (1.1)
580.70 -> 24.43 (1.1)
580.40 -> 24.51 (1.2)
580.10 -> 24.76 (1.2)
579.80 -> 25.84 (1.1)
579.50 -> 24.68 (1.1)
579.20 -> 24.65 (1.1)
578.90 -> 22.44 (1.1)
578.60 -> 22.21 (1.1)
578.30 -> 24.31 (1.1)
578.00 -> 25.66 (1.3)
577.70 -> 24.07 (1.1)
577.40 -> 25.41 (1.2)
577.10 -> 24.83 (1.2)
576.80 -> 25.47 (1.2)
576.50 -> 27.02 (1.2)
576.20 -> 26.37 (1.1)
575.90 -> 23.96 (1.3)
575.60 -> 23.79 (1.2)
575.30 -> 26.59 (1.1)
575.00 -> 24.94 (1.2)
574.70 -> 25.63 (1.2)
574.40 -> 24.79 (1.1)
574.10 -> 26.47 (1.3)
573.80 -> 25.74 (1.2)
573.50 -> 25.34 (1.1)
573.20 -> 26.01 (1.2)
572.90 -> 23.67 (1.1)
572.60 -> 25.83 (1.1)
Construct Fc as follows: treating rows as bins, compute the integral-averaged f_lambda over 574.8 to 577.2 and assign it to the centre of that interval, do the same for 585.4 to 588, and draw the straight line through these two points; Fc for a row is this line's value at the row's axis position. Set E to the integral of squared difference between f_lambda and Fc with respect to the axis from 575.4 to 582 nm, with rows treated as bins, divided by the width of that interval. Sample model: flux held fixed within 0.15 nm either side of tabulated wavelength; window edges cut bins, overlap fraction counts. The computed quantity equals 1.59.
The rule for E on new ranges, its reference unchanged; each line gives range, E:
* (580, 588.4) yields 1.15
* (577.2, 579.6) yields 1.72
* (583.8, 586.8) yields 0.72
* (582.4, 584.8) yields 1.63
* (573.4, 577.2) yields 0.98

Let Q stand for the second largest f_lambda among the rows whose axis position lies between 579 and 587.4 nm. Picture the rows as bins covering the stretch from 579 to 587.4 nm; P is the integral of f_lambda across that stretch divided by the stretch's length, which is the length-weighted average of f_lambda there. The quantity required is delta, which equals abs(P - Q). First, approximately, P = 24.0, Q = 25.86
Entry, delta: 1.8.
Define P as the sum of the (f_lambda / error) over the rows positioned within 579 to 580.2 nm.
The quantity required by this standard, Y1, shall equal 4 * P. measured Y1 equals 356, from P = 89.0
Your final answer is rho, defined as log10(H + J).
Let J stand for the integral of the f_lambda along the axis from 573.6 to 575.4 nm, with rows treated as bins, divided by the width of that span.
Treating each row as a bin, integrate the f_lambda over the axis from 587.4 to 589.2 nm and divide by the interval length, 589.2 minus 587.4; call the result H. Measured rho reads 1.67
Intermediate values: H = 21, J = 25.7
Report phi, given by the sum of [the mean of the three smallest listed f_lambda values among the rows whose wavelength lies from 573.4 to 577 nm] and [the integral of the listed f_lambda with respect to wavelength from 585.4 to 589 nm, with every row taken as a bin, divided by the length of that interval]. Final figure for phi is 46.5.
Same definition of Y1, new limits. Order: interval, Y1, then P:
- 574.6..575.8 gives 345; 86.1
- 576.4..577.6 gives 342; 85.6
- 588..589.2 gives 318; 79.5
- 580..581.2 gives 347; 86.8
